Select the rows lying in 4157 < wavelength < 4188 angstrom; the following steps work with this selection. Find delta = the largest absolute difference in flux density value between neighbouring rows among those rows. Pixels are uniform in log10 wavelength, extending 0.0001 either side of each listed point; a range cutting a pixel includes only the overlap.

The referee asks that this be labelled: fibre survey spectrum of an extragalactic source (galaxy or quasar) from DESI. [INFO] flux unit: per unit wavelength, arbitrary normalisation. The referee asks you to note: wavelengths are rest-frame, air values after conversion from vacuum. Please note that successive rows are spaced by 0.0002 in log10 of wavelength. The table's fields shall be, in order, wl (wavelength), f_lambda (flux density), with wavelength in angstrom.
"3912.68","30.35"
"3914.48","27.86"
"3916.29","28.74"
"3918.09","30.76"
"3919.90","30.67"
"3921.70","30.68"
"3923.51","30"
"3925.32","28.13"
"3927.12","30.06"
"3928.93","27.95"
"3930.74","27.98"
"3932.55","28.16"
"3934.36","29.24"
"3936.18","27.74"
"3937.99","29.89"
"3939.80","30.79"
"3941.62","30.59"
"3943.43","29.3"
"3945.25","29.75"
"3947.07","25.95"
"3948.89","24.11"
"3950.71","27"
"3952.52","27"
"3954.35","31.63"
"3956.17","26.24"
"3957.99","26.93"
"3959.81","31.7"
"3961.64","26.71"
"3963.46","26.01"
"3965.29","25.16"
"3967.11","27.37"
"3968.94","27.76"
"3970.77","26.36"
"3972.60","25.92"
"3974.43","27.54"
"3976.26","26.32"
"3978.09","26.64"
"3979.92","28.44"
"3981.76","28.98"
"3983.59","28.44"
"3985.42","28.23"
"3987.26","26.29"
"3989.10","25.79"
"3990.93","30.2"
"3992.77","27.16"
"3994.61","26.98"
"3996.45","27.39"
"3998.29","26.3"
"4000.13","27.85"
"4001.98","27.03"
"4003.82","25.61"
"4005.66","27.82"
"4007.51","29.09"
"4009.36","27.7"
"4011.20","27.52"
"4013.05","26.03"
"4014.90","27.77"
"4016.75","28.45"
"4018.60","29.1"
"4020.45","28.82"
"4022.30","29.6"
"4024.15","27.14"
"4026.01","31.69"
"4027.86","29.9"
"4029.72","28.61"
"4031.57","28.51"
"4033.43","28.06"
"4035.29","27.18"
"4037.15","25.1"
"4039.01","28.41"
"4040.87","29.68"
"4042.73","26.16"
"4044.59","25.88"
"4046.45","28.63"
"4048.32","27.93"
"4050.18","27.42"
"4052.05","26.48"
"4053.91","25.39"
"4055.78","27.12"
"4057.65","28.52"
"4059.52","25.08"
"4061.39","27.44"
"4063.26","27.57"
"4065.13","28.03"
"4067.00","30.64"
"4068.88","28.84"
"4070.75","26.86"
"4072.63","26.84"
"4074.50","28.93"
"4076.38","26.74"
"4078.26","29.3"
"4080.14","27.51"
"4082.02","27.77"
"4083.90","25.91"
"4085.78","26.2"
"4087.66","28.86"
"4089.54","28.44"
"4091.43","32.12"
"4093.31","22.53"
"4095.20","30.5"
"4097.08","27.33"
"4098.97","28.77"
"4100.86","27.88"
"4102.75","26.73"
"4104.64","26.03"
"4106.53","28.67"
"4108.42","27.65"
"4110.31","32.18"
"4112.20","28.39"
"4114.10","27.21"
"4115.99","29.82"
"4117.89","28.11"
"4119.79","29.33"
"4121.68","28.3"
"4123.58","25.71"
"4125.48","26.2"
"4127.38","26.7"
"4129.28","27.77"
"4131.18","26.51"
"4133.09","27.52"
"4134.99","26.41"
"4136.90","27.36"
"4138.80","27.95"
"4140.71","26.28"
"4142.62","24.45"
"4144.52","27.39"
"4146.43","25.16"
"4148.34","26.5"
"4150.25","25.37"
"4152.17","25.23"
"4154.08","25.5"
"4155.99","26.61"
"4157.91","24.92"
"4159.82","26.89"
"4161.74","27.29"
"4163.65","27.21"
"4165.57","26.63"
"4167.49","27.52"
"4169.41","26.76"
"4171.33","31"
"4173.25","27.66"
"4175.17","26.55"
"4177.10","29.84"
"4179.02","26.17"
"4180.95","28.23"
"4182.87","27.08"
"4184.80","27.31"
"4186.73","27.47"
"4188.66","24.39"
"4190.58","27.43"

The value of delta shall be 4.2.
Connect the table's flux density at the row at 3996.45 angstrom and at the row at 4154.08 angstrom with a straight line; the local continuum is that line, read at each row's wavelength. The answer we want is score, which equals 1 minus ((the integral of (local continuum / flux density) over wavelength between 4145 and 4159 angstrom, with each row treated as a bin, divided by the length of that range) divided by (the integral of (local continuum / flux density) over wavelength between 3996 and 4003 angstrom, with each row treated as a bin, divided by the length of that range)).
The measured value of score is 0.02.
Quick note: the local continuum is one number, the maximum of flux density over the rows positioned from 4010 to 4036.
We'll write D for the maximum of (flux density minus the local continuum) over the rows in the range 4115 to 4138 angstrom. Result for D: -1.9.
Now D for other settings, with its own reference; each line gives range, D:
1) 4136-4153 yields -3.7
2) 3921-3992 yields 0.0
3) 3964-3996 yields -1.5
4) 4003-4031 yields 0.0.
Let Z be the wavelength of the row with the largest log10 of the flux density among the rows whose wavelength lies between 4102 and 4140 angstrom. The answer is 4110.31 angstrom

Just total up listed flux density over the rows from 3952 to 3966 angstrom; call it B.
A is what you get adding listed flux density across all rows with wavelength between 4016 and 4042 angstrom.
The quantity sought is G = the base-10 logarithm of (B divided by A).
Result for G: -0.3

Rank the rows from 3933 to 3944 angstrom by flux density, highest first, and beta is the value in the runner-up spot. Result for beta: 30.59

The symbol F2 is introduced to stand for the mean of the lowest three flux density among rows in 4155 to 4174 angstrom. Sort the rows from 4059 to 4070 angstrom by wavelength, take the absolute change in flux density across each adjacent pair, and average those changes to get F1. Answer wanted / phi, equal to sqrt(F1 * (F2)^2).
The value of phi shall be 32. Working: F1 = 1.47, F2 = 26.1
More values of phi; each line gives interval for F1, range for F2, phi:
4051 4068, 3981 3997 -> 34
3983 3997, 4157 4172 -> 32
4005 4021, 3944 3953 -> 25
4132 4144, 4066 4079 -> 30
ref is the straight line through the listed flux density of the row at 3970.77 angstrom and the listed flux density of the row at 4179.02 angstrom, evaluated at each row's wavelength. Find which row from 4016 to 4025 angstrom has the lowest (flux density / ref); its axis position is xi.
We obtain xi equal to 4024.15 angstrom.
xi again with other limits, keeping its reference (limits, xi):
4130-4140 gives 4134.99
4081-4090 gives 4083.90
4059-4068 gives 4059.52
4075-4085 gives 4083.90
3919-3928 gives 3925.32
